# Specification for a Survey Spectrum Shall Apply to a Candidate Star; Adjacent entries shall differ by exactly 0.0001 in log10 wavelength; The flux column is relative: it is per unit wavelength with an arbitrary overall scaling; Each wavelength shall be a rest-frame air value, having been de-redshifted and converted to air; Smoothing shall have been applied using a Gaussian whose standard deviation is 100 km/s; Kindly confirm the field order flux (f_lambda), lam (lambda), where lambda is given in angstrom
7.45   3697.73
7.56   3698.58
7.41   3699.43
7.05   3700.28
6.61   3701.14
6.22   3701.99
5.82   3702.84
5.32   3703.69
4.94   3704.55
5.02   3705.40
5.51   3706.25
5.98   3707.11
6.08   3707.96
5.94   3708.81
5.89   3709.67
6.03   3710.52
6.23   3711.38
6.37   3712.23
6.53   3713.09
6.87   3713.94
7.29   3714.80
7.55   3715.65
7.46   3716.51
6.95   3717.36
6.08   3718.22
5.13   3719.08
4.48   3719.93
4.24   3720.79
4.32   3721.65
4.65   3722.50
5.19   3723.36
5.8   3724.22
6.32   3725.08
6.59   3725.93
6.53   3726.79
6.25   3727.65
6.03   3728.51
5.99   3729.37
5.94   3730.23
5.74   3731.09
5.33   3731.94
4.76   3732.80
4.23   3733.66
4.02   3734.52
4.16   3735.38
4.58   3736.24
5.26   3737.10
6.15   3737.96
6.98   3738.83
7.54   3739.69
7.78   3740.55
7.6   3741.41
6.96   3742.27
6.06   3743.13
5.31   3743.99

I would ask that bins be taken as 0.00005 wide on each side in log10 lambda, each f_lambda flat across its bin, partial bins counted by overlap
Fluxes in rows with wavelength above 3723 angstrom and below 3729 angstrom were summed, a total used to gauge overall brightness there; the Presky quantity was 42.7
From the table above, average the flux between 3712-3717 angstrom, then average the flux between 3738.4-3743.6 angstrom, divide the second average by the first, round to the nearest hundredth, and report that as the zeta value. 1.02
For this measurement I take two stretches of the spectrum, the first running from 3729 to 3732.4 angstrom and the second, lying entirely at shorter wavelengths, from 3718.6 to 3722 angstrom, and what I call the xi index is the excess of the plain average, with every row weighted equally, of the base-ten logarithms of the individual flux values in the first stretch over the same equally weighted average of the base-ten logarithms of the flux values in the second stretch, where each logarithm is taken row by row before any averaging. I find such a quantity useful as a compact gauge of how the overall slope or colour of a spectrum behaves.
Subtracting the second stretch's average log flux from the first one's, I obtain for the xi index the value 0.10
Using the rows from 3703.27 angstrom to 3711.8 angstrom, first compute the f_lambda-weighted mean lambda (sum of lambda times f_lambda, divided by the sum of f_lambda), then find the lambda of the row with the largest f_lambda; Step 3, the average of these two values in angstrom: 3709.5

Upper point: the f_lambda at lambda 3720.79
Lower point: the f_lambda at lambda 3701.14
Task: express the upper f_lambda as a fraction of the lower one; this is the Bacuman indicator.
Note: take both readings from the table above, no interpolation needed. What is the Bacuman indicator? 0.64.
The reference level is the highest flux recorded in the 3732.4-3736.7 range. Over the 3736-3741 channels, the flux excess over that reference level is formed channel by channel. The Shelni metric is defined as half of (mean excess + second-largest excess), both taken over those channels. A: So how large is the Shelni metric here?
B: 2.2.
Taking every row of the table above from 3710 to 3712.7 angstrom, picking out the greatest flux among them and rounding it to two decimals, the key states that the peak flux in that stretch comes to 6.37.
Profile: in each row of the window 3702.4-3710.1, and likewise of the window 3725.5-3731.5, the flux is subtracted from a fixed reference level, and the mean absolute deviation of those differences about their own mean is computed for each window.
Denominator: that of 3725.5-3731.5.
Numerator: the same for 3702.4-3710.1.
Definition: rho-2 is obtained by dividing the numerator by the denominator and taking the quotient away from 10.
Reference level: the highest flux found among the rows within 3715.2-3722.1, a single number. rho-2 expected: 8.59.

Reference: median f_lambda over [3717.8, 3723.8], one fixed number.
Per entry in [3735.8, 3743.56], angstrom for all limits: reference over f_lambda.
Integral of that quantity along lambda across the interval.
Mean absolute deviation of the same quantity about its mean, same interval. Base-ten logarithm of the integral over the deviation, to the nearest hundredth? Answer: 1.71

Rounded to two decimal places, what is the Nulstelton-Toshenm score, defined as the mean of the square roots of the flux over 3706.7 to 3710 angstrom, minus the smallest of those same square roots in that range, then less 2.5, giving -2.48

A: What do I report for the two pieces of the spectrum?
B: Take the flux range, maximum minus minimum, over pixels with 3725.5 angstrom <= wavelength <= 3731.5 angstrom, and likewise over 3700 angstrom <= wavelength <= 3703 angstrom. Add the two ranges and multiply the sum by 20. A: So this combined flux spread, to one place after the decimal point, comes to 41.6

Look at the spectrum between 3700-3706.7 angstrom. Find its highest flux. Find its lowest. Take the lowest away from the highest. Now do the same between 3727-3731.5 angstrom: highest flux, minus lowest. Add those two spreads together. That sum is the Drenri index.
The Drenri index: 2.6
